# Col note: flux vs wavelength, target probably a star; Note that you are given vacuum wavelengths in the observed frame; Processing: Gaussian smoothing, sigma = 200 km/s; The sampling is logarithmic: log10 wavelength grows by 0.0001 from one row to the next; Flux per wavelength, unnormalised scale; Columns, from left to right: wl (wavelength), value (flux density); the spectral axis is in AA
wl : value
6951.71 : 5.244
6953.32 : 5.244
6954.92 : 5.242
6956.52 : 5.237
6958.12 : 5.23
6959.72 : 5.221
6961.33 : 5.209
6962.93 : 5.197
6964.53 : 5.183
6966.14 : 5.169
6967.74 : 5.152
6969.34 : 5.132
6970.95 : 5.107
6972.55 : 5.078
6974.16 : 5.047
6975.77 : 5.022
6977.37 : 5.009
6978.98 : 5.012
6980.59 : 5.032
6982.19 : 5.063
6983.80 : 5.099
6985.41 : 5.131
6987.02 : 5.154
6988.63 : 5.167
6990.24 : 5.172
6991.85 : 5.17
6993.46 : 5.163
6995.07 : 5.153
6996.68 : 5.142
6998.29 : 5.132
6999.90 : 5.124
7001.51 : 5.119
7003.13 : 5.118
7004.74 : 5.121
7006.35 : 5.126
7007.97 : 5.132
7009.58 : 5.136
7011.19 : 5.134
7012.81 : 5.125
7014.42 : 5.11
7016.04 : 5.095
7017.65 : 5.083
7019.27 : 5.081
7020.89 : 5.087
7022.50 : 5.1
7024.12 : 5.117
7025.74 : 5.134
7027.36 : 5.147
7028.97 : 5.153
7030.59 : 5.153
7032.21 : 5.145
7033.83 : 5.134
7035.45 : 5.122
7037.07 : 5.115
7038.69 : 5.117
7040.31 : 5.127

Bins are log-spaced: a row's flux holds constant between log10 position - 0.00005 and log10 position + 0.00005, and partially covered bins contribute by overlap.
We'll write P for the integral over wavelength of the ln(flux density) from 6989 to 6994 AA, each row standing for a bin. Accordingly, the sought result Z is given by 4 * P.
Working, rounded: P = 8.21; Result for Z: 32.8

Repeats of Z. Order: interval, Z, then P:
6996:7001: 32.7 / 8.18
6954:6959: 33.2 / 8.29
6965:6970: 32.8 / 8.20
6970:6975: 32.4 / 8.11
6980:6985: 32.5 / 8.12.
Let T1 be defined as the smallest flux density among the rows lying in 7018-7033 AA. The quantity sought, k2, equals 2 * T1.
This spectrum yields 10.16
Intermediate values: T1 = 5.081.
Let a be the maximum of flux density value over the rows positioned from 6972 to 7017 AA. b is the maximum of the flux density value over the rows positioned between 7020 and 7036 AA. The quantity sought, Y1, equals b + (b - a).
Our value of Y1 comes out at 5.13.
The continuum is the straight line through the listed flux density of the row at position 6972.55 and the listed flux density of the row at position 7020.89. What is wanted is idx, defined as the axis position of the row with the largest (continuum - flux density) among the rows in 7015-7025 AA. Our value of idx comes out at 7019.27 AA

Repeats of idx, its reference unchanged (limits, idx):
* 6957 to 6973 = 6972.55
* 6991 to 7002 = 7001.51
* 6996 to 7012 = 7003.13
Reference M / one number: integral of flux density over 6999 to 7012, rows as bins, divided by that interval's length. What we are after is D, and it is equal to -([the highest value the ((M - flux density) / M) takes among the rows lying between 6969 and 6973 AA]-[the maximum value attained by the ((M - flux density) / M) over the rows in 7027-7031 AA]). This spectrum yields -0.013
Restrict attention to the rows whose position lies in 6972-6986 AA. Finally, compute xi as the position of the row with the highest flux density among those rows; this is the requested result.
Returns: 6985.41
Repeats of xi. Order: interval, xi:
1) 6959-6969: 6959.72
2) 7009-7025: 7009.58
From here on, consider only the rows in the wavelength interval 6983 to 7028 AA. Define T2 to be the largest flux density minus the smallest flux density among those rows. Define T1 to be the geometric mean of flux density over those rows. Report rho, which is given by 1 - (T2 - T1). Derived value 6.04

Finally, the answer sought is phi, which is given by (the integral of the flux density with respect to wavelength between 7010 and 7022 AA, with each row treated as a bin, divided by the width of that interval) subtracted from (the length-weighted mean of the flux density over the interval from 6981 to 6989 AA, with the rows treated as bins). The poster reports 0.01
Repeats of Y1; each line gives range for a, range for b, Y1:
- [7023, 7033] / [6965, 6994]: 5.19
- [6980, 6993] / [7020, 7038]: 5.13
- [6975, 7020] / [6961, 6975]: 5.25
